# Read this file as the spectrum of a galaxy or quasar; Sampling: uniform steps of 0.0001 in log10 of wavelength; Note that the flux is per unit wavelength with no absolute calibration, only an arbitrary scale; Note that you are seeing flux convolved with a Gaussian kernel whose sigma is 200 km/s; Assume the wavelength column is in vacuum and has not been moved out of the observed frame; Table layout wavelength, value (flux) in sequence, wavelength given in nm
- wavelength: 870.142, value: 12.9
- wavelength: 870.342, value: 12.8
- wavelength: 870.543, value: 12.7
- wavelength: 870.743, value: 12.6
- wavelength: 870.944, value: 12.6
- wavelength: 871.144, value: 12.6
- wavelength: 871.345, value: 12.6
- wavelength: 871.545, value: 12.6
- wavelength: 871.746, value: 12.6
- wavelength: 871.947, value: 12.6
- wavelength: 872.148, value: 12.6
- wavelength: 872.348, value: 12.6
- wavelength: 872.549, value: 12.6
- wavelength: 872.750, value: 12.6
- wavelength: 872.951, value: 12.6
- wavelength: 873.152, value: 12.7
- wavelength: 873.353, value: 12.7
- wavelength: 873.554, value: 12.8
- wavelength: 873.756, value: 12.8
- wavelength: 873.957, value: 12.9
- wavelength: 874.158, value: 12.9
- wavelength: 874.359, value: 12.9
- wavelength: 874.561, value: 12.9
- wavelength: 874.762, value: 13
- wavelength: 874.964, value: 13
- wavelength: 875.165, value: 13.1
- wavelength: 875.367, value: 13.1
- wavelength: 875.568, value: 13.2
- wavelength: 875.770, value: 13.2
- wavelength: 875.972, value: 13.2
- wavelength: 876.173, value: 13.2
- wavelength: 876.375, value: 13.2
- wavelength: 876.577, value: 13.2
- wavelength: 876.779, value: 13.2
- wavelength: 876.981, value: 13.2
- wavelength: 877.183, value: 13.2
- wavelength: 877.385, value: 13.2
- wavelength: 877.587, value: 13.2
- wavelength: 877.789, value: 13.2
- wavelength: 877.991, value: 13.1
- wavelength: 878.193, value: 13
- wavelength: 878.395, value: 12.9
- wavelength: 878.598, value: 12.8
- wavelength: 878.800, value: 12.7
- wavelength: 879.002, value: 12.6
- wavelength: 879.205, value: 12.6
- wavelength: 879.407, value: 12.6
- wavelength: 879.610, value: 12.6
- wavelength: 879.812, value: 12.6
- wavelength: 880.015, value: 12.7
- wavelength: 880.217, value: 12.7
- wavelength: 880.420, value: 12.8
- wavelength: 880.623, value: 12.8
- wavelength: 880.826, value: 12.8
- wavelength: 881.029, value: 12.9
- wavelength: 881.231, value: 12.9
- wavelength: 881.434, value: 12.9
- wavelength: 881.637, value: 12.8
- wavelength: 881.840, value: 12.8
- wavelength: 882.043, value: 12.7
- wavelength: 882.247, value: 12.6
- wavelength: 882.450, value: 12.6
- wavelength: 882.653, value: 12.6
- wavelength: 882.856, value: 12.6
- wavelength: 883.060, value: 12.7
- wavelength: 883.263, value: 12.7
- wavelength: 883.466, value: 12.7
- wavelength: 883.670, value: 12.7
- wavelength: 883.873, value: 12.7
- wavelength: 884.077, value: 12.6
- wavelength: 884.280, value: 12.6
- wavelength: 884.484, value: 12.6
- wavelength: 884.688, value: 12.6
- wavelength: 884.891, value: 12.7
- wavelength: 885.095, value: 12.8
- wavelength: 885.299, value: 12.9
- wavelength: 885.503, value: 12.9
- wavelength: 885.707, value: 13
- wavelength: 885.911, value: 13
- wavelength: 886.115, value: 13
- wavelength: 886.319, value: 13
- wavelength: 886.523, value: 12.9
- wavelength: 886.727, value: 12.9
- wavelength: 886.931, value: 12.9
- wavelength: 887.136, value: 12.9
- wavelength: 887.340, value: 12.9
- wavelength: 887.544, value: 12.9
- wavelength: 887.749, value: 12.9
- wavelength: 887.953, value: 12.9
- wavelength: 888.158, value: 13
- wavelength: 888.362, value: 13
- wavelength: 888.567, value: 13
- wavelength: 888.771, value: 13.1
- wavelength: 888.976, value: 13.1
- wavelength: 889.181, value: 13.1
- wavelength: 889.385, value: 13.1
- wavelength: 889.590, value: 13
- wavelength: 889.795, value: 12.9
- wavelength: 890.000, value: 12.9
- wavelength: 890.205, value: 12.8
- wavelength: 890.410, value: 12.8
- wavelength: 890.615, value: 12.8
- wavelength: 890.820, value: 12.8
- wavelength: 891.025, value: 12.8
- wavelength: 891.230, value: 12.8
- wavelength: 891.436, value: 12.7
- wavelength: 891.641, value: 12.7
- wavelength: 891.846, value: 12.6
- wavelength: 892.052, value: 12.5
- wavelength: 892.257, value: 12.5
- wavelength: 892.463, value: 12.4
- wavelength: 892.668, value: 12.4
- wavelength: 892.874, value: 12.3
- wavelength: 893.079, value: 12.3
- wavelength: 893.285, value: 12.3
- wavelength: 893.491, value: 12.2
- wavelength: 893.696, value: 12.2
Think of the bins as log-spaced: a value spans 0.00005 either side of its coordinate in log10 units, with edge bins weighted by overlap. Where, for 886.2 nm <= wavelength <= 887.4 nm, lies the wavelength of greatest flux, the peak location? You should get 886.319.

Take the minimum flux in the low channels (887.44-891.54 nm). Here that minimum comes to 12.7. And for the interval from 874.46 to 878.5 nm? 12.9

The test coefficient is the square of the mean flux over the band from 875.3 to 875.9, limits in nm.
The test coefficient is 173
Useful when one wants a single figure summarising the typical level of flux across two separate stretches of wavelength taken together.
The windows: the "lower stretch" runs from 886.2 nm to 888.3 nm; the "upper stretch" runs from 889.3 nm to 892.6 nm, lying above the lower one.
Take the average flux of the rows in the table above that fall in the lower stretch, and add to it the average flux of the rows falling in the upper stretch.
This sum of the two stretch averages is 25.7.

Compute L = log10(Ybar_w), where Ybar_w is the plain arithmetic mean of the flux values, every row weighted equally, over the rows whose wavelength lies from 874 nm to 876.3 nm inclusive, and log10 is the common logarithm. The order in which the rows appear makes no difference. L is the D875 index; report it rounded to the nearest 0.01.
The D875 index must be 1.12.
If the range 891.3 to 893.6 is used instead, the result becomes 1.10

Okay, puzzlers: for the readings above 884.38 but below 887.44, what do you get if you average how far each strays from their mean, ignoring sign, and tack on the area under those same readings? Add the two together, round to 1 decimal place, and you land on 39.5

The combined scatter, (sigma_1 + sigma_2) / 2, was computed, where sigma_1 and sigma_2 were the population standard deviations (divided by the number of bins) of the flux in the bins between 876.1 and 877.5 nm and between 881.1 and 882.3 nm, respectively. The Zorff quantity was 0.053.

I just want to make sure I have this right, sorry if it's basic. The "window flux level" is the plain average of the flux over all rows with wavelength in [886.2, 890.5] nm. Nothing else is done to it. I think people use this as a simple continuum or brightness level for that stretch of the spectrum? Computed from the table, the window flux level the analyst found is 13.0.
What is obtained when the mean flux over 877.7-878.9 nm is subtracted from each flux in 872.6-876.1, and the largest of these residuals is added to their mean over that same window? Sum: 0.2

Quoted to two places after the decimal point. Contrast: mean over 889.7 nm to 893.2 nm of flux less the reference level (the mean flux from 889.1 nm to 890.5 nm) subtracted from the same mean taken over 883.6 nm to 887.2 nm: 0.17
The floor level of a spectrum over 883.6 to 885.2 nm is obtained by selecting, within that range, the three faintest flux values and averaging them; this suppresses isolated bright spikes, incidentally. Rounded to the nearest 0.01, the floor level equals 12.60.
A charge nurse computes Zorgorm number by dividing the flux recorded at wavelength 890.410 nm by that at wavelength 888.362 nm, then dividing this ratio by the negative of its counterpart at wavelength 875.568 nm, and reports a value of -0.075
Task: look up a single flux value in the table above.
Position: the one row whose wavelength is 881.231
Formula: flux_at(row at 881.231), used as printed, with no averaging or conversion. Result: 12.9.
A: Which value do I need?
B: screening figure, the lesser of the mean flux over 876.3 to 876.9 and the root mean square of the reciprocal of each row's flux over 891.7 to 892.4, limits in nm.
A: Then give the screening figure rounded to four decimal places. 0.0798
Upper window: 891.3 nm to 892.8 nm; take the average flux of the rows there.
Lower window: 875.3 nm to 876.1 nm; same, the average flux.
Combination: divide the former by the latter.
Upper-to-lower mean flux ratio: 0.95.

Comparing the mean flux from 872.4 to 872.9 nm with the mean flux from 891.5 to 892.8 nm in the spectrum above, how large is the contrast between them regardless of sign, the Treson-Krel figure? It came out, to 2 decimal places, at 0.08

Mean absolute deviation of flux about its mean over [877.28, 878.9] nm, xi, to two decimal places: 0.16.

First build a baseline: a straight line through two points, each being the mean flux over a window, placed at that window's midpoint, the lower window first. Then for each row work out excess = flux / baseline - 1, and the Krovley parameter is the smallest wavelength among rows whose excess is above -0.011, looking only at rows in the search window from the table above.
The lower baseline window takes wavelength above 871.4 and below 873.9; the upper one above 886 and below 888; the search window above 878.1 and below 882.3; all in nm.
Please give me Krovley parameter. 878.193 nm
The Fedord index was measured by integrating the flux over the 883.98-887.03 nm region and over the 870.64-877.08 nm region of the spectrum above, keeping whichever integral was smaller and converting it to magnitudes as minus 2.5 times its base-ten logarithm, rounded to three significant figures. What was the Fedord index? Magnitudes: -3.98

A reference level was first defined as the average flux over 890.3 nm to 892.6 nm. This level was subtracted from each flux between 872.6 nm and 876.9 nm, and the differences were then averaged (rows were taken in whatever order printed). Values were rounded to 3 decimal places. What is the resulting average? 0.299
